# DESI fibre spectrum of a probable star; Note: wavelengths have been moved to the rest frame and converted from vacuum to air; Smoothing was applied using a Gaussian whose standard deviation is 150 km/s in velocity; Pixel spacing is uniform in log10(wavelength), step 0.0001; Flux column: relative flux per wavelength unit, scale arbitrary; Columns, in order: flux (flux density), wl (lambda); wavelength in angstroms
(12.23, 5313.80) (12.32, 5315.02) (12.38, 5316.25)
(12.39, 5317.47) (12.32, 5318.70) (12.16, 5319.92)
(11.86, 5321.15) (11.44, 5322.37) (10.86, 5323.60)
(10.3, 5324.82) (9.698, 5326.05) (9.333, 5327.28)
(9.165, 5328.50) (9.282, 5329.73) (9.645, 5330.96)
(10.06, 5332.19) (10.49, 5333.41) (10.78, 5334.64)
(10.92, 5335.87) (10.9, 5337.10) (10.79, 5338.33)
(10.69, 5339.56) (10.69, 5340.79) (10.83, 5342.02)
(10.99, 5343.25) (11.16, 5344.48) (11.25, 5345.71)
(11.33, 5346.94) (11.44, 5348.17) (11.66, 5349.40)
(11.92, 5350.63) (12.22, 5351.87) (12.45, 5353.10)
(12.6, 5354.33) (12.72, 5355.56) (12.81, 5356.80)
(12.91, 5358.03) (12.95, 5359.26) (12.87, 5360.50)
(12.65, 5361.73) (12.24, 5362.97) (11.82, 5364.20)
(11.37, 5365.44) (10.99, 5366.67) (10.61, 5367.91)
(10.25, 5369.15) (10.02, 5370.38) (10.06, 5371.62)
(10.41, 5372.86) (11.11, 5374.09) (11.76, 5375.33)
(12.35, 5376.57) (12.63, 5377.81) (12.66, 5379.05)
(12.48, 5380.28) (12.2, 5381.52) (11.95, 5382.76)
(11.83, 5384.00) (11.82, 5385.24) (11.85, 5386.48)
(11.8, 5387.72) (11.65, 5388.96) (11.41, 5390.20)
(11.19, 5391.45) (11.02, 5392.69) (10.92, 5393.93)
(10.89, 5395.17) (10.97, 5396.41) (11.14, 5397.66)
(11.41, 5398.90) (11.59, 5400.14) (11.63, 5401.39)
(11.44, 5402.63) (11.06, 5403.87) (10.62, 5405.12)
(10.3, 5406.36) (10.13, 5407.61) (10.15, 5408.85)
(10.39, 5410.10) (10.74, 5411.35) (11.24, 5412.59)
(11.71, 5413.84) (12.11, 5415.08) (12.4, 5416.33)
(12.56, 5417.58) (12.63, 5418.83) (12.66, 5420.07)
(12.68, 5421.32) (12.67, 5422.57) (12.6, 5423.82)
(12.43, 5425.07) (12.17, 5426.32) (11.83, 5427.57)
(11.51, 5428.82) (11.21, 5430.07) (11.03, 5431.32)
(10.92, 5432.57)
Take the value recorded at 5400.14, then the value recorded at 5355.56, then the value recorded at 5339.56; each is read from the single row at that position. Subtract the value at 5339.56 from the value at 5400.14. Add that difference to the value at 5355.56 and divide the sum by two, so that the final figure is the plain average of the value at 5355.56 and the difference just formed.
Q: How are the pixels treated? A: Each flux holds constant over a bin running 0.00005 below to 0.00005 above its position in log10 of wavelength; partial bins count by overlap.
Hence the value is 6.8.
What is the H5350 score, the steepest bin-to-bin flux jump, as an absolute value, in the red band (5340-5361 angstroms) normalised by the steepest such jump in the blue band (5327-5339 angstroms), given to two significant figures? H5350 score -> 0.70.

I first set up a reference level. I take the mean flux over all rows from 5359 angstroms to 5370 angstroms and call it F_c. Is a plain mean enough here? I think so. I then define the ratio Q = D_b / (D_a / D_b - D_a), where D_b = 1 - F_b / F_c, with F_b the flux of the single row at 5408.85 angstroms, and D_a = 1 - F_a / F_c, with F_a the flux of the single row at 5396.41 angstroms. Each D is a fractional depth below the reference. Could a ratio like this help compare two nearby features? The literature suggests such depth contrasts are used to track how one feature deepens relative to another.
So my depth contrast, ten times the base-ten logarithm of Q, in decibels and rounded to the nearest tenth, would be -4.9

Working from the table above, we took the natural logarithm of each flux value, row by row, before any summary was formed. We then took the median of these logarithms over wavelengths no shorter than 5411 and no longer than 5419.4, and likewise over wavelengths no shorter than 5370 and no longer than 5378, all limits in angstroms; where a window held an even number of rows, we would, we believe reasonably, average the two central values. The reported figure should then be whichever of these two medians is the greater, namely 2.49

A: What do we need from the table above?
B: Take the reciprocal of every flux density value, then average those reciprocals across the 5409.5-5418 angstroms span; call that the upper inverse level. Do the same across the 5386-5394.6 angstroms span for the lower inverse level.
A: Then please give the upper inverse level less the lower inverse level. -0.001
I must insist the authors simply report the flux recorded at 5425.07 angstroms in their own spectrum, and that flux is 12.43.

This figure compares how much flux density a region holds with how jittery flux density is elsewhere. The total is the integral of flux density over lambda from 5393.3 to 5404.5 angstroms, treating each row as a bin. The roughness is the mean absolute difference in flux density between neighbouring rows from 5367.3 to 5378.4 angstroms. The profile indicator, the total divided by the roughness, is 314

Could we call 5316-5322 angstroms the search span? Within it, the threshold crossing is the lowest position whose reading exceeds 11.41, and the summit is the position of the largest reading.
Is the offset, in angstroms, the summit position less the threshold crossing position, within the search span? 1.2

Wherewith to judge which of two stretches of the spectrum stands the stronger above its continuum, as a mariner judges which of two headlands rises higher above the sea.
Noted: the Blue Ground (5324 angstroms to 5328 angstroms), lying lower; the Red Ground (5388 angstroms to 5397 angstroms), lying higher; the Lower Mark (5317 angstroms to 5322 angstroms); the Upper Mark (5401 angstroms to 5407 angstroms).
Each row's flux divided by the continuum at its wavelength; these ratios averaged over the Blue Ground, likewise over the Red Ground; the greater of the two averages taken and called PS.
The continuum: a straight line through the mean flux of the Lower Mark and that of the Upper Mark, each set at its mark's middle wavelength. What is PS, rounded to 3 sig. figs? 1.00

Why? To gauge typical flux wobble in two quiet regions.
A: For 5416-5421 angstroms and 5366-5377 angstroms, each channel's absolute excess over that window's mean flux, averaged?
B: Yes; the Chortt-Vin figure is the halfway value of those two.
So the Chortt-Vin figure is 0.36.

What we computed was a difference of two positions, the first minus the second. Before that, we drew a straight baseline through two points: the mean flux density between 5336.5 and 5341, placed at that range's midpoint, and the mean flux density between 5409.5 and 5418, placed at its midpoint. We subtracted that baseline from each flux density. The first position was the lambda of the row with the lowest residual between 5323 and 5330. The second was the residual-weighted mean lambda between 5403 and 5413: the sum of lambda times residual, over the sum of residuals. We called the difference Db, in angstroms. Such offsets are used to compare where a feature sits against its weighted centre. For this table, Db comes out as -79.6 angstroms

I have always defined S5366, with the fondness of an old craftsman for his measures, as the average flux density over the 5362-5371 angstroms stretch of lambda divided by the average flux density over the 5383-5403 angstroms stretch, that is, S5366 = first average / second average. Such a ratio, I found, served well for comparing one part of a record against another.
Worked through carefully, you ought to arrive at 0.97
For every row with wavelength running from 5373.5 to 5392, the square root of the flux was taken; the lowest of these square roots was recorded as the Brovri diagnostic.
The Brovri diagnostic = 3.33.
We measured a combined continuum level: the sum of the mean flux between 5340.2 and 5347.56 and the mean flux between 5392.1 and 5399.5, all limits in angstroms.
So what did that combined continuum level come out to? 22.1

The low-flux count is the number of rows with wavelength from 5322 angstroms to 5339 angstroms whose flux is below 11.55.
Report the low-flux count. 14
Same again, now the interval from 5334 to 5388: 20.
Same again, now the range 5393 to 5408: 10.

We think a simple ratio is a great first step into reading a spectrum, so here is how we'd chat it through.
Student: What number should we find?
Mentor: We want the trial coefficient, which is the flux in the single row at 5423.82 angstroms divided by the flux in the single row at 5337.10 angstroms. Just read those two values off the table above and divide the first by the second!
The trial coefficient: 1.16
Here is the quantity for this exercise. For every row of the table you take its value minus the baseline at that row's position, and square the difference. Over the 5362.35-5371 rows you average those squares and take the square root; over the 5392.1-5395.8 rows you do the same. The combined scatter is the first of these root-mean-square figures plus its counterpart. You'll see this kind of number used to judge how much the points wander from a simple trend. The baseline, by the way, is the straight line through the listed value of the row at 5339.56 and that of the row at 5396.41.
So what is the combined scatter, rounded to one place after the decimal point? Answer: 0.9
